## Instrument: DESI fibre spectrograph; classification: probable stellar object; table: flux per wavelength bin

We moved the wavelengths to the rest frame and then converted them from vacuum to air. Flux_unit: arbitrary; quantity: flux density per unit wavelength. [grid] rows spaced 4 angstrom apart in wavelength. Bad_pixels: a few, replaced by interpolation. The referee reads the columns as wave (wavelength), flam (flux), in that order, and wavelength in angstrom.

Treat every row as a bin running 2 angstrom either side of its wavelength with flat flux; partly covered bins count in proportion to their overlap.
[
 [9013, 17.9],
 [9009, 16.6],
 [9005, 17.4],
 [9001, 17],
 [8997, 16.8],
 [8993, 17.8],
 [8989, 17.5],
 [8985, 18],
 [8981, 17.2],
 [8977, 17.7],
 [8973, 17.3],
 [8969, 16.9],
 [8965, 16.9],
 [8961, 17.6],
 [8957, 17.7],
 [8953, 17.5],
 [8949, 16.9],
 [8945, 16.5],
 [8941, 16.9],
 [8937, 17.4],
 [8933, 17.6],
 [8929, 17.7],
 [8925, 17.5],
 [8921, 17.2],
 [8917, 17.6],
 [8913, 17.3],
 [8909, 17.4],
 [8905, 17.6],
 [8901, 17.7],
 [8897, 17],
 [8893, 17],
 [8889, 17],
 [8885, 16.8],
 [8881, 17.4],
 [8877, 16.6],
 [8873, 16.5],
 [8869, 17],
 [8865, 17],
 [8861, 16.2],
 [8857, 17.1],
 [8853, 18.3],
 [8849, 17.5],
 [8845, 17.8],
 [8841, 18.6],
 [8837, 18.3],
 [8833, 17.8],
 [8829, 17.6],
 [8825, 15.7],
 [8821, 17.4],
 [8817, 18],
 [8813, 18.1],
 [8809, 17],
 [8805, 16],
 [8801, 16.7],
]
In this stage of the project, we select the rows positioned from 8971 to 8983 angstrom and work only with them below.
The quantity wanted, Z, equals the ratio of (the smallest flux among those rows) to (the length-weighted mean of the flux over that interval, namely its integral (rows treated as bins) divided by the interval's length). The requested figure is 0.989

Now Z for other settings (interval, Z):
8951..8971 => 0.976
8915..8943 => 0.970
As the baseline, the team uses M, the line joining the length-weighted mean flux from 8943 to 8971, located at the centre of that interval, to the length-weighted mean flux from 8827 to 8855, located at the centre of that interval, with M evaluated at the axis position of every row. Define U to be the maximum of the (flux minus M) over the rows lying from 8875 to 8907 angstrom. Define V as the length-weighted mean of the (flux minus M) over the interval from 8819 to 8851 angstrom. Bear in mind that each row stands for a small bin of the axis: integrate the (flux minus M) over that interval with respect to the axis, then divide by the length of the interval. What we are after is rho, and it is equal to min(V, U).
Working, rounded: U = 0.15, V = -0.44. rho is -0.4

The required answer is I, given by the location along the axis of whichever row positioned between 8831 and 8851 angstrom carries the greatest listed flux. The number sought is 8841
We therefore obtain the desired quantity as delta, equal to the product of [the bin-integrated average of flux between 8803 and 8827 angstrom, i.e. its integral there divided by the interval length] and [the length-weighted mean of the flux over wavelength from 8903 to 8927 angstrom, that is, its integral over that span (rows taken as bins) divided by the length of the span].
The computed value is 297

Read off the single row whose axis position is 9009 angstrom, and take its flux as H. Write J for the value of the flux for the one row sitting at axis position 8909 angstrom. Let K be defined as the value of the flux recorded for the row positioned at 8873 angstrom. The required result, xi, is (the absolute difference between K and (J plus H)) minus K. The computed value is 1.0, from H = 16.6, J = 17.4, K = 16.5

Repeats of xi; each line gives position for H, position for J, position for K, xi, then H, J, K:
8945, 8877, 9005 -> -1.7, 16.5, 16.6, 17.4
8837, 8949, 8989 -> 0.2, 18.3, 16.9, 17.5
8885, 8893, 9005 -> -1.0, 16.8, 17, 17.4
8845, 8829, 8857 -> 1.2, 17.8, 17.6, 17.1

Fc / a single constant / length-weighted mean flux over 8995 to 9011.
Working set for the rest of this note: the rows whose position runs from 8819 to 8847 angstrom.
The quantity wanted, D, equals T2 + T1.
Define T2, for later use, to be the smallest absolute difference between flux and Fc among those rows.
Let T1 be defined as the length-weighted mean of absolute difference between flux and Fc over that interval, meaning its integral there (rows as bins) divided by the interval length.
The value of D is 1.46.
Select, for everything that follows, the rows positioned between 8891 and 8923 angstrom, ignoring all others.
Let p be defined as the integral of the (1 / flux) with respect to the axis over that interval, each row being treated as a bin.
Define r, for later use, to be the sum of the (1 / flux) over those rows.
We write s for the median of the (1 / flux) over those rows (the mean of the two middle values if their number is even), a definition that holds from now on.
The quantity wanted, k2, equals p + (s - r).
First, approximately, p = 1.84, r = 0.461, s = 0.0576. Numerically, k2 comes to 1.44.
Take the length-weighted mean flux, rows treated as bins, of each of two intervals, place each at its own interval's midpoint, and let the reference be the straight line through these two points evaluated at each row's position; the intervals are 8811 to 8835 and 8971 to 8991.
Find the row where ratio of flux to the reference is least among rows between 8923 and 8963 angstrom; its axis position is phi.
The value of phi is 8945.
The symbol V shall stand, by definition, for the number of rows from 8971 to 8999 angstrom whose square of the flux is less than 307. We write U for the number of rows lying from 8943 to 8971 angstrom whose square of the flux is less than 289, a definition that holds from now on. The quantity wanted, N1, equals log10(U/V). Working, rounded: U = 4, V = 4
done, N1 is 0.0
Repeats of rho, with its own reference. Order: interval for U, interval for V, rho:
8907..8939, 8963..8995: 0.4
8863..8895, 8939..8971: -0.3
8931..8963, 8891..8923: -0.2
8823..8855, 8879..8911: -0.4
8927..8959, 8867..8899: -0.8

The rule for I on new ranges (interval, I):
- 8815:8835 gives 8817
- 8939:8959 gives 8957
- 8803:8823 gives 8813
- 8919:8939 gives 8929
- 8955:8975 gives 8957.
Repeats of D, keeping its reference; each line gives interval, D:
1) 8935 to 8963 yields 0.47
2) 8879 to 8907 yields 0.36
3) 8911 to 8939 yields 0.77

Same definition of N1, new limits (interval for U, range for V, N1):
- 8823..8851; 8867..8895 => -0.8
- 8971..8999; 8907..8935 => -0.6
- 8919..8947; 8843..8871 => -0.4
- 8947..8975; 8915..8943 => -0.1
